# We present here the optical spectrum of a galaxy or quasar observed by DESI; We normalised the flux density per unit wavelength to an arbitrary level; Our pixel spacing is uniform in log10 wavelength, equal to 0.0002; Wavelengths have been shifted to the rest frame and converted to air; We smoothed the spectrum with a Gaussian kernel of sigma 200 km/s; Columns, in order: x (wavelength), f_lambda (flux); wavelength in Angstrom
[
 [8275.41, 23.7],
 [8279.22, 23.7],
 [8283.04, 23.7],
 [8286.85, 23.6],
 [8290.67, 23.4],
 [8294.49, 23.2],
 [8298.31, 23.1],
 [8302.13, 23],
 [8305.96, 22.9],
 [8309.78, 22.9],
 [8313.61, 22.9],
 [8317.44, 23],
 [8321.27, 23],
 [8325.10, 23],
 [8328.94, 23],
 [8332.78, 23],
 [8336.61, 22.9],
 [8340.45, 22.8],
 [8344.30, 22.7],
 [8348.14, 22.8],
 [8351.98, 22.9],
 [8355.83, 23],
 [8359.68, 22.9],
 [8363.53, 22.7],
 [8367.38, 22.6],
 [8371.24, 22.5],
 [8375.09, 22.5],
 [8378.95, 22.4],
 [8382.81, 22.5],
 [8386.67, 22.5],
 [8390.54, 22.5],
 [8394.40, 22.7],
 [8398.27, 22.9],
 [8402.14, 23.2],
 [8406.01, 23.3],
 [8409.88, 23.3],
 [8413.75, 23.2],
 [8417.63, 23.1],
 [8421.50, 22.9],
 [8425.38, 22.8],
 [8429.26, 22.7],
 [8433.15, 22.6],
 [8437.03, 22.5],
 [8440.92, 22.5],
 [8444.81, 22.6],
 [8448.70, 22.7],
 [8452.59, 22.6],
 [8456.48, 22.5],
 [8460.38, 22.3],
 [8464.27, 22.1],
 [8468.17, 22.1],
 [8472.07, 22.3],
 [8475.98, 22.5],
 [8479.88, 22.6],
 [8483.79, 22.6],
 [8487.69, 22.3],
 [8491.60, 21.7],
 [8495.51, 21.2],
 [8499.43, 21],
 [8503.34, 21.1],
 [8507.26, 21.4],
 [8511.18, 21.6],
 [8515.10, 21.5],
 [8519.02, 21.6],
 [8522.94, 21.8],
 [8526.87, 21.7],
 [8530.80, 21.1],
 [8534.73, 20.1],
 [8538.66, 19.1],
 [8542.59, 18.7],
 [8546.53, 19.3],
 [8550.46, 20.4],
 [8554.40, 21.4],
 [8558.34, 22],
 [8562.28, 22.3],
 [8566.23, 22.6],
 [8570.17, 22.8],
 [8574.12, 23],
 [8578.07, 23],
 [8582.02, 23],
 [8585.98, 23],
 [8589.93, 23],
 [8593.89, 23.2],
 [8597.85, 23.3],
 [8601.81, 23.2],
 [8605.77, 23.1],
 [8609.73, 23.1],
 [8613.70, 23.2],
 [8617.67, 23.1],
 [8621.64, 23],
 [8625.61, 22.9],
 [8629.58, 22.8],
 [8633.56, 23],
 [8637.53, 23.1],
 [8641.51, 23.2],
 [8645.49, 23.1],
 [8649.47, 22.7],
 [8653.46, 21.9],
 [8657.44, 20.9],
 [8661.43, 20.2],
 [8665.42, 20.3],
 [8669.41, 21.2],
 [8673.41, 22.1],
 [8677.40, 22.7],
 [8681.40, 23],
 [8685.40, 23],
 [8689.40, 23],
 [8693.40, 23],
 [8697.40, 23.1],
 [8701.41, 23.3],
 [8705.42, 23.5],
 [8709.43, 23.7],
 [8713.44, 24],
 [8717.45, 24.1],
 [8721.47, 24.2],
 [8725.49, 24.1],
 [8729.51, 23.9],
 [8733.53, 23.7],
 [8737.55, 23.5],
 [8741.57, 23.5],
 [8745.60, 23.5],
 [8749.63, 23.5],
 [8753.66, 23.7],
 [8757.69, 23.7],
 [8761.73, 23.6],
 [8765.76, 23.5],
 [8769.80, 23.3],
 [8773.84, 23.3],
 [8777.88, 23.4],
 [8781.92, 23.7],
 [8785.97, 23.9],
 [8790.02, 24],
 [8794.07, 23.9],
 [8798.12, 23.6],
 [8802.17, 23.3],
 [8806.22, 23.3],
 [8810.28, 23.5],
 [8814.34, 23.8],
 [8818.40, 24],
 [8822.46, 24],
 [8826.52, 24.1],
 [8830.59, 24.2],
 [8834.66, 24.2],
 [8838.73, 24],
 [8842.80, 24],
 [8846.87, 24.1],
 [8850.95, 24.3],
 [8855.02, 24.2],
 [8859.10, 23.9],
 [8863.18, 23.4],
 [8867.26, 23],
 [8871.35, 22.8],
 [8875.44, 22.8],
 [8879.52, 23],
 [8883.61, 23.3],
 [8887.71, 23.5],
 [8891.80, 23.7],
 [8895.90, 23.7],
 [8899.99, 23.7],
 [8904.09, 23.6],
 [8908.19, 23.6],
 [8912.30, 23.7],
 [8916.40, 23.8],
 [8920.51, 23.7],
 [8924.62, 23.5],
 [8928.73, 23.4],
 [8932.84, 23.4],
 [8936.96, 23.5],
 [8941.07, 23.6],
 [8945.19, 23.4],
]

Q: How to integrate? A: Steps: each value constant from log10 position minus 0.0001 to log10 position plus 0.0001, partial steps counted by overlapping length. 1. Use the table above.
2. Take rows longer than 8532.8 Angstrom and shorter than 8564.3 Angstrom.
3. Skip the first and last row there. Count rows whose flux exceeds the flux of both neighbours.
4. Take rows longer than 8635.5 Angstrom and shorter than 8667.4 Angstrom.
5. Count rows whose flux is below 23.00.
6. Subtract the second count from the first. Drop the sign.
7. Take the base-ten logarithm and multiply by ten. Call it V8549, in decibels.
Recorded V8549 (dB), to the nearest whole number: 7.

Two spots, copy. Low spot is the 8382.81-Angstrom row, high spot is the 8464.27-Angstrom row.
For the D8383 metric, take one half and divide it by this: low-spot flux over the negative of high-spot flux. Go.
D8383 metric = -0.491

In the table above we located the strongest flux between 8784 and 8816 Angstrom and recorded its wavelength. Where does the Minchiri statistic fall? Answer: 8790.02 Angstrom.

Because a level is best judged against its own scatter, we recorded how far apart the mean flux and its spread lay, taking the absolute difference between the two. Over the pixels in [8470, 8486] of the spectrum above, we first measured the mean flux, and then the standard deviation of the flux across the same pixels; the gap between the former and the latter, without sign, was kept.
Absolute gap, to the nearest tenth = 22.4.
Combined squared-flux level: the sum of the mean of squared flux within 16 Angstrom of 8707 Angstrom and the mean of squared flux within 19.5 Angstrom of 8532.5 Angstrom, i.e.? 980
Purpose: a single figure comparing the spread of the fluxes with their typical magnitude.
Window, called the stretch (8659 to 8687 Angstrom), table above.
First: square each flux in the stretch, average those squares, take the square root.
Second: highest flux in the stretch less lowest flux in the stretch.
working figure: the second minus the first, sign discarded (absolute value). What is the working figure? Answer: 19.0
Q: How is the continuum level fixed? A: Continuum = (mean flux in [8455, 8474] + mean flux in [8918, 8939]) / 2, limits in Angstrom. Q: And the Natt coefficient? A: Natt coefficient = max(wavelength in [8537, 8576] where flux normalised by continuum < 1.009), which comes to 8574.12 Angstrom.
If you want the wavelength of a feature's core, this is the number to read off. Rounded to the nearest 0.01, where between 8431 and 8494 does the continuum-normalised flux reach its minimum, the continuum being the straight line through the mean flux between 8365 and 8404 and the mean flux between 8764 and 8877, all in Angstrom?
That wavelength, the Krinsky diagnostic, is 8491.60 Angstrom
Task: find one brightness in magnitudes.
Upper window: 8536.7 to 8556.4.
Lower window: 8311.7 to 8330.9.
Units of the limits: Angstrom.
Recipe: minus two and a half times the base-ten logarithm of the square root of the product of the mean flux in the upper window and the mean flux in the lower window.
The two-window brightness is -3.32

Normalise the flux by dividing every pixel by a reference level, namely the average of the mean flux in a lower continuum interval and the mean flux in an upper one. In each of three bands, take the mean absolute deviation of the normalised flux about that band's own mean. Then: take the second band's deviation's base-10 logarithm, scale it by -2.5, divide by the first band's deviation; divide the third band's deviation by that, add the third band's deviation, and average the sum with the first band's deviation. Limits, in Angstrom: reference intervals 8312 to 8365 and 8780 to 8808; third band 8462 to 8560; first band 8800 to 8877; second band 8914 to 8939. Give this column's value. 0.026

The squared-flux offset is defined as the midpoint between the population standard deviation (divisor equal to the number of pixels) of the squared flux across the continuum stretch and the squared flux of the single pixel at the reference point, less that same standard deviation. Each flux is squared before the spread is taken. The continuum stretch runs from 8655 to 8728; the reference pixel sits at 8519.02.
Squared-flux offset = 205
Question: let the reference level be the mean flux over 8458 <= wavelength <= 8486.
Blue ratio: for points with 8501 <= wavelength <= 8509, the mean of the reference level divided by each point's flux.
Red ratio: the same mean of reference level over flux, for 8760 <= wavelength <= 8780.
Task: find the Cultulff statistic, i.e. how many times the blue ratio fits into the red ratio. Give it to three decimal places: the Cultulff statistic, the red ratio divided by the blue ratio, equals 0.907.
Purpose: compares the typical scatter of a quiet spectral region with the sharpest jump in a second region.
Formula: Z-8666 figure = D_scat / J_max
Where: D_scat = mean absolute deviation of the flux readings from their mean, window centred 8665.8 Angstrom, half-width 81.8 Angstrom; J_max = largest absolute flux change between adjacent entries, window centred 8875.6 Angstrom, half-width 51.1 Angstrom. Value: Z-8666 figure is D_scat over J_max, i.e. 1.2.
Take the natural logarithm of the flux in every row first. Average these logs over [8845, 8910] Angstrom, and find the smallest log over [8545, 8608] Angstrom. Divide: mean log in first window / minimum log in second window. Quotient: 1.07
